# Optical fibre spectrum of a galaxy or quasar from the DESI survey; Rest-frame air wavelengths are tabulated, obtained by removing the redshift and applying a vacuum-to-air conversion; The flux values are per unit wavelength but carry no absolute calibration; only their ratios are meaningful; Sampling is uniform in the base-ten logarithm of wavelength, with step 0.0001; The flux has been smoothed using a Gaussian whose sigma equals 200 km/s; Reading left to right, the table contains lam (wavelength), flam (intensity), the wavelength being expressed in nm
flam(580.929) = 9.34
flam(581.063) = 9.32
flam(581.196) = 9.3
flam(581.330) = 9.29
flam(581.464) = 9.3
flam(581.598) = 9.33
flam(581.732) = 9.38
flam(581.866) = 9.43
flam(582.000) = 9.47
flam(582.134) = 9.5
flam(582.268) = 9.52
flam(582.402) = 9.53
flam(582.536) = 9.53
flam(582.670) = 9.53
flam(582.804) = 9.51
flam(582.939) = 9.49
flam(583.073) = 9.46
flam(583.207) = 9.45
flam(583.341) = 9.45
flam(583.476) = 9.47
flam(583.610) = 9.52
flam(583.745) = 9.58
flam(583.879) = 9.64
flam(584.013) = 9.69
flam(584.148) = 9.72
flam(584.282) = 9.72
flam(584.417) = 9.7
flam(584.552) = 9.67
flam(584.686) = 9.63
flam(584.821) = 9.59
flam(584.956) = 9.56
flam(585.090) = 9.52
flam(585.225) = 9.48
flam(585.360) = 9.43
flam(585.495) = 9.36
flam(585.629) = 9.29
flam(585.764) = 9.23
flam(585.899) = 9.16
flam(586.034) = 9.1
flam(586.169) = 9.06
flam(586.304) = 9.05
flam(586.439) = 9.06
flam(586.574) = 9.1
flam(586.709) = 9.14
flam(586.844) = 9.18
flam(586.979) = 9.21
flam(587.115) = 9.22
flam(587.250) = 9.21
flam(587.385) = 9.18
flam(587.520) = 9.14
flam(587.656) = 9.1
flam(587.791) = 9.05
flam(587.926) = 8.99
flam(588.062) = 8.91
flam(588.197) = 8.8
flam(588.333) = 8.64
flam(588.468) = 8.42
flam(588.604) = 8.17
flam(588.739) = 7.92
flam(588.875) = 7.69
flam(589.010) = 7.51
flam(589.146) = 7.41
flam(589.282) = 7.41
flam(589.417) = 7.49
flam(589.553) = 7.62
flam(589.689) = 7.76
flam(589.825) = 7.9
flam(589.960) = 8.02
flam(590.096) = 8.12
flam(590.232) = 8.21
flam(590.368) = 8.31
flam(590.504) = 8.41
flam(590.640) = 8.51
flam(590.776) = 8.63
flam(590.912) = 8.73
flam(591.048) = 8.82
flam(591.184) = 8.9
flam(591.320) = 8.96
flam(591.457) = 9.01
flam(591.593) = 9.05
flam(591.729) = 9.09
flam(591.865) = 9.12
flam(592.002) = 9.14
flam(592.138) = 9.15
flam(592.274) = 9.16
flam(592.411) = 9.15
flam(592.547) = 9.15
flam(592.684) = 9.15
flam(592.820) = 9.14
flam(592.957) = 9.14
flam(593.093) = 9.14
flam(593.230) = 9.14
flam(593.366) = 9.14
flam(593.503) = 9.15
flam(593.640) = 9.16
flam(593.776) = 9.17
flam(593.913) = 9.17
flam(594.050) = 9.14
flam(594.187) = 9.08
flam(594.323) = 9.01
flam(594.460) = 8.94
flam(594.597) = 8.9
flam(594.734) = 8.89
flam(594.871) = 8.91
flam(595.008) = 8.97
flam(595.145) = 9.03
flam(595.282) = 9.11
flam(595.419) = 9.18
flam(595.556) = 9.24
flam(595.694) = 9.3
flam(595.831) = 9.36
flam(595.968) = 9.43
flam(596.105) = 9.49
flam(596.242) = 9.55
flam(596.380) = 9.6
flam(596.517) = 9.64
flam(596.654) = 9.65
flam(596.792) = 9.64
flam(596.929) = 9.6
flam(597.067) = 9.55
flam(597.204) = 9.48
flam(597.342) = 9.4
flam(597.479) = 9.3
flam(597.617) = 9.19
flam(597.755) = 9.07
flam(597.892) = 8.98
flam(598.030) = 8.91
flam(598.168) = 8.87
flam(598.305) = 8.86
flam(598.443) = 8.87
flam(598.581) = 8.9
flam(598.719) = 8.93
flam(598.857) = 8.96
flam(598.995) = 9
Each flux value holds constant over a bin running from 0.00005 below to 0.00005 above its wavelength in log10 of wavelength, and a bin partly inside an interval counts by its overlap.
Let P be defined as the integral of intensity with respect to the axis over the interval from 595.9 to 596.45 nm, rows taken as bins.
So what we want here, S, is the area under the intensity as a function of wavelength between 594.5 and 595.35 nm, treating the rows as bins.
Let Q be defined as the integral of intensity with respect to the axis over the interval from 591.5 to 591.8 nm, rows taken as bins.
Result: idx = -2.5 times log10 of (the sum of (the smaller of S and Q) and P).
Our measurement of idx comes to -2.3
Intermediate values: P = 5.2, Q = 2.7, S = 7.6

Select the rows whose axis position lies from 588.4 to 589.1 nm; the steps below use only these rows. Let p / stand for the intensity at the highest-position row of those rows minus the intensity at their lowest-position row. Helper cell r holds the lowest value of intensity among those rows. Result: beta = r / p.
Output -8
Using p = -0.91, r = 7.51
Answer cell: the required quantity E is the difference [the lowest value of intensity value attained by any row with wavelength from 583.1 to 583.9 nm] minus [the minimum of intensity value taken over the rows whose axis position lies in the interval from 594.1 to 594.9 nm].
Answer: 0.6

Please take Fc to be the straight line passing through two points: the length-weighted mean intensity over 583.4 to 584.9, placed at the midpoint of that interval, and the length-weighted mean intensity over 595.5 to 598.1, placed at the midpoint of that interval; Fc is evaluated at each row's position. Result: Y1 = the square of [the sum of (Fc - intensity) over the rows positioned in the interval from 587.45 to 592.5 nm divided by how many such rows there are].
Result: 1.03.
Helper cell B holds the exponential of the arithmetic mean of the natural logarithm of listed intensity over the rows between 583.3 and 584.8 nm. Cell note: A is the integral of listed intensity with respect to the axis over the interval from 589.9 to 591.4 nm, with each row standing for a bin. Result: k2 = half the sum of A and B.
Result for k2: 11.2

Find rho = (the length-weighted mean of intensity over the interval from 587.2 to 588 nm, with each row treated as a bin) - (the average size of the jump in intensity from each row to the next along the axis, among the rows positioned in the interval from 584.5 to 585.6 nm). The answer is 9.06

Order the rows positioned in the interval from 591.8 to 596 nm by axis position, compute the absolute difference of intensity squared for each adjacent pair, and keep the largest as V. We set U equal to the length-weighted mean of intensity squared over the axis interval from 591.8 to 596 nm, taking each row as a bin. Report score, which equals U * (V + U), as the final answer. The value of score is 7045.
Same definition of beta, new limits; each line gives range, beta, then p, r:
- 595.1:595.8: 33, 0.27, 9.03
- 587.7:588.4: -21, -0.41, 8.64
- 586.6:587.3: 131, 0.07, 9.14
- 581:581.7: 929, 0.01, 9.29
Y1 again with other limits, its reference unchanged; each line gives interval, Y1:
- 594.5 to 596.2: 0.07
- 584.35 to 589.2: 0.33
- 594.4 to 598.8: 0.03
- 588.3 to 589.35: 2.69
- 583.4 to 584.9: 0.00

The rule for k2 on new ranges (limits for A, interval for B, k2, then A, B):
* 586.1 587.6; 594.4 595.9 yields 11.4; 13.7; 9.1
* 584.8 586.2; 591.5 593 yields 11.1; 13.1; 9.1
